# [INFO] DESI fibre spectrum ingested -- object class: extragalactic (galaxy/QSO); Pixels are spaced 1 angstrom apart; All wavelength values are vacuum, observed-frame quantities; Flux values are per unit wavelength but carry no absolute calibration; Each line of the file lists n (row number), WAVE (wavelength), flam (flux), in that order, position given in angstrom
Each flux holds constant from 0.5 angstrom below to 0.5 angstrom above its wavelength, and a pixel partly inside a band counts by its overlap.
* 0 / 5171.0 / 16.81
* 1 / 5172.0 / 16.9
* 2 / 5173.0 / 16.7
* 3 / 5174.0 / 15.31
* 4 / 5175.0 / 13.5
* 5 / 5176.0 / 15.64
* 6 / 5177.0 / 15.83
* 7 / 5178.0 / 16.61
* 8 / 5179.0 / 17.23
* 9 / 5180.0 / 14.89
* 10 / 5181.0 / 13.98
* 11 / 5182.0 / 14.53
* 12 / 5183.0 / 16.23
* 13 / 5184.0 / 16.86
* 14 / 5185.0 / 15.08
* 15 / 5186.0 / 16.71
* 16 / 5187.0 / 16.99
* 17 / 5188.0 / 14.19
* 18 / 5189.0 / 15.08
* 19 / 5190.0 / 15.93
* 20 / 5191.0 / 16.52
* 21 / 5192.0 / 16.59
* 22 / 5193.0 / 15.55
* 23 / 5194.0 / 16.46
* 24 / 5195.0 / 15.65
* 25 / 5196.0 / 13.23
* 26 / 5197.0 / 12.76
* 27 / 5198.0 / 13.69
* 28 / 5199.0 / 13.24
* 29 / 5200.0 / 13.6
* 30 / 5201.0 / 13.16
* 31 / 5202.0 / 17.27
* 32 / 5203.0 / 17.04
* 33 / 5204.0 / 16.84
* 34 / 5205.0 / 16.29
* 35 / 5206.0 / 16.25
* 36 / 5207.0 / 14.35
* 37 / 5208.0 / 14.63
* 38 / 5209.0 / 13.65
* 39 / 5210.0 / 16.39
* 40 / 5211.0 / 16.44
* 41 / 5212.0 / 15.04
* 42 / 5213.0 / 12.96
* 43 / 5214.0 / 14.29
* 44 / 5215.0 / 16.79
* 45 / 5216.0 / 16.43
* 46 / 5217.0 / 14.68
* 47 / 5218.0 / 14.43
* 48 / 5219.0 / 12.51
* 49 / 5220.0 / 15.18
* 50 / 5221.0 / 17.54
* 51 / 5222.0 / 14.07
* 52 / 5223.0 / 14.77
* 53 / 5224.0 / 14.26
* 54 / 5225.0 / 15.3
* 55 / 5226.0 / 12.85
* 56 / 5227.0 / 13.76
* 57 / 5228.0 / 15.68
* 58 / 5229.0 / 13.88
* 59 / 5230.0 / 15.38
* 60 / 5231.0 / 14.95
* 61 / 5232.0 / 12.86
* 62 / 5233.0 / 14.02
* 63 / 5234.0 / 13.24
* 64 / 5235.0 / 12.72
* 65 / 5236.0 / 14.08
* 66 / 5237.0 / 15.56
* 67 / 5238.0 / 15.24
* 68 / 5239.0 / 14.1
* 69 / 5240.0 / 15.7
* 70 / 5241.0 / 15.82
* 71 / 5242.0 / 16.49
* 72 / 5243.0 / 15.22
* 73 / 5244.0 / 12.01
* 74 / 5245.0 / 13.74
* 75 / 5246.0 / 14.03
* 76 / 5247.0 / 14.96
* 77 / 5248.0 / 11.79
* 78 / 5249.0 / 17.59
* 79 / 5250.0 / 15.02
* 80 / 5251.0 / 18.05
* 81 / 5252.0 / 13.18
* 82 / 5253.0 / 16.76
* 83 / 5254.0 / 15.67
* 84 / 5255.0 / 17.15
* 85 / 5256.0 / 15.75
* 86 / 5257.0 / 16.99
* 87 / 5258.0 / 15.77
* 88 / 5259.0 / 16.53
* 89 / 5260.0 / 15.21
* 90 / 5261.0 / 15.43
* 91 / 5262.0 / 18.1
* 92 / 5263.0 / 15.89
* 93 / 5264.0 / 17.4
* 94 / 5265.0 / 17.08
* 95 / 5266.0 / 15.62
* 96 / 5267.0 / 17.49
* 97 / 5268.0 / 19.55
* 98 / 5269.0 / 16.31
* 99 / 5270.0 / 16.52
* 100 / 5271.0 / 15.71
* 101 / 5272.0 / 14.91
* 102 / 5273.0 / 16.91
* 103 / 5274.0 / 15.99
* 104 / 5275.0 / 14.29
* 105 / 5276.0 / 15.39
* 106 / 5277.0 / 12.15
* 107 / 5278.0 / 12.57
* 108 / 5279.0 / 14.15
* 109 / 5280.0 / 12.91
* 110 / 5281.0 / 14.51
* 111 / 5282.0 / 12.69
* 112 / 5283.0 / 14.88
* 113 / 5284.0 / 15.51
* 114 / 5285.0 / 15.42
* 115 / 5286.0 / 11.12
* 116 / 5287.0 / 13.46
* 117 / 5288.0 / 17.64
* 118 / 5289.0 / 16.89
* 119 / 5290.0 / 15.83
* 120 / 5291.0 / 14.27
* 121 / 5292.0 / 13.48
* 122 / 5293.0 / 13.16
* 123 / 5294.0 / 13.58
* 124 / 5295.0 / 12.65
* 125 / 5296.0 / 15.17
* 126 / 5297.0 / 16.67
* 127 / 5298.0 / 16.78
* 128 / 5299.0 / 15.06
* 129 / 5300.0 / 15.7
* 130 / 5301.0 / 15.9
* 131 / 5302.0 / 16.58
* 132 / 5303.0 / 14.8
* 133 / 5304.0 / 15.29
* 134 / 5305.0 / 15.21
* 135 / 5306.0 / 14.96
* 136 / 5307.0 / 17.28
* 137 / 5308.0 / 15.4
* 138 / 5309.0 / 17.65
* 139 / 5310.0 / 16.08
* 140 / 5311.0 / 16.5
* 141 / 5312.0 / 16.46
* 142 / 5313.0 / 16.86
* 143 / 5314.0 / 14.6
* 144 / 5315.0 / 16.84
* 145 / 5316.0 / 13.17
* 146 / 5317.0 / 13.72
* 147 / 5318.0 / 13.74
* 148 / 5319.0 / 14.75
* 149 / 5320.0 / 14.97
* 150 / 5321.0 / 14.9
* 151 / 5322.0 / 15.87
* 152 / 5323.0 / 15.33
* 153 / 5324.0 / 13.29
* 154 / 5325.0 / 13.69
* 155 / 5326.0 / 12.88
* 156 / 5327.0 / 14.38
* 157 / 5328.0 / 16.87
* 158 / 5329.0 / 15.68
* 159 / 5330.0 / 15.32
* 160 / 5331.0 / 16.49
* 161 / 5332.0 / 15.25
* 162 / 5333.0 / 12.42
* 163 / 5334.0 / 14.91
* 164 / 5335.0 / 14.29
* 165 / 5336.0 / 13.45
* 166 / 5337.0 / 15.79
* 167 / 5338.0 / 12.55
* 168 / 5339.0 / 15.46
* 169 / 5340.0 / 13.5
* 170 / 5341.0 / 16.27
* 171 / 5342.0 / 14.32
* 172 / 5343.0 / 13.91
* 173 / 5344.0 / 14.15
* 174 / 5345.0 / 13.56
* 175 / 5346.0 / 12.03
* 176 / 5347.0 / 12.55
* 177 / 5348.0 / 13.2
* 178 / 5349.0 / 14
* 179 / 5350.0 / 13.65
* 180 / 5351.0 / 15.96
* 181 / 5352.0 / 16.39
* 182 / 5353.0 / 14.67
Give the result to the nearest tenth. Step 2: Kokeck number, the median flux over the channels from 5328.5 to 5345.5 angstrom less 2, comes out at 12.3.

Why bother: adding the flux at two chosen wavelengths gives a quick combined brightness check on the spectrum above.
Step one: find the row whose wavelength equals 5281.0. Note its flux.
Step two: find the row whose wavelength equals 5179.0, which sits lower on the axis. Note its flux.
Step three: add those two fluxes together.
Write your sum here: 31.7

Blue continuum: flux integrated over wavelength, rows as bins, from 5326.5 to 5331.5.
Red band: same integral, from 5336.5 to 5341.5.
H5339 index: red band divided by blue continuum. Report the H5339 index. 0.93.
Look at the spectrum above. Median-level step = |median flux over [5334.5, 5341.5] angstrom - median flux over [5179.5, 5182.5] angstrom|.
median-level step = 0.2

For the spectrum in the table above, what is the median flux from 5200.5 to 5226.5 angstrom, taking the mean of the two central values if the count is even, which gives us 14.9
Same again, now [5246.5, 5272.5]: 16.1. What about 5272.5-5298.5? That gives 14.4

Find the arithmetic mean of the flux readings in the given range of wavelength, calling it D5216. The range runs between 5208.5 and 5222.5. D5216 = 15.0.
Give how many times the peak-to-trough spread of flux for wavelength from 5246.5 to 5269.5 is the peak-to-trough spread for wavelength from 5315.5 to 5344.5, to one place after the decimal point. 1.7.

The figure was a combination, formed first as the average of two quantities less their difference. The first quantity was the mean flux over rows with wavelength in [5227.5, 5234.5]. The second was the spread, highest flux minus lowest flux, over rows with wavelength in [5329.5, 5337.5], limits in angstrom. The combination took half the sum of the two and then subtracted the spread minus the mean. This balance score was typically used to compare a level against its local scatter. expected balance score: 19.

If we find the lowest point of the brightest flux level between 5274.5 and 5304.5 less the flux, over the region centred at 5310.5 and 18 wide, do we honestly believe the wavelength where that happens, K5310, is 5309.0 angstrom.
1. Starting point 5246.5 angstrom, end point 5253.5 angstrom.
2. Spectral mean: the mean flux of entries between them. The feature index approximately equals 15.3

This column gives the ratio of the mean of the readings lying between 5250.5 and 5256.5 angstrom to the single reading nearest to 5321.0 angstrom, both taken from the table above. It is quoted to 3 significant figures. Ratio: 1.08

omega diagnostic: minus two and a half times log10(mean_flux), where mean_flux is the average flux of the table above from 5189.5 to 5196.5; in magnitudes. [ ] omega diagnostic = -2.99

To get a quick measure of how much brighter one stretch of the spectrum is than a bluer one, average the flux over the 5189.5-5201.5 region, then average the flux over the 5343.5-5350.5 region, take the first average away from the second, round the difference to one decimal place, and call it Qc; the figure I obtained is -1.4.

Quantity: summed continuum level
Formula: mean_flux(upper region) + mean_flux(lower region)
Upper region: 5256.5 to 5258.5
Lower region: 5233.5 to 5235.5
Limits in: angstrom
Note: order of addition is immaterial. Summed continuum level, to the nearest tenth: 29.4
